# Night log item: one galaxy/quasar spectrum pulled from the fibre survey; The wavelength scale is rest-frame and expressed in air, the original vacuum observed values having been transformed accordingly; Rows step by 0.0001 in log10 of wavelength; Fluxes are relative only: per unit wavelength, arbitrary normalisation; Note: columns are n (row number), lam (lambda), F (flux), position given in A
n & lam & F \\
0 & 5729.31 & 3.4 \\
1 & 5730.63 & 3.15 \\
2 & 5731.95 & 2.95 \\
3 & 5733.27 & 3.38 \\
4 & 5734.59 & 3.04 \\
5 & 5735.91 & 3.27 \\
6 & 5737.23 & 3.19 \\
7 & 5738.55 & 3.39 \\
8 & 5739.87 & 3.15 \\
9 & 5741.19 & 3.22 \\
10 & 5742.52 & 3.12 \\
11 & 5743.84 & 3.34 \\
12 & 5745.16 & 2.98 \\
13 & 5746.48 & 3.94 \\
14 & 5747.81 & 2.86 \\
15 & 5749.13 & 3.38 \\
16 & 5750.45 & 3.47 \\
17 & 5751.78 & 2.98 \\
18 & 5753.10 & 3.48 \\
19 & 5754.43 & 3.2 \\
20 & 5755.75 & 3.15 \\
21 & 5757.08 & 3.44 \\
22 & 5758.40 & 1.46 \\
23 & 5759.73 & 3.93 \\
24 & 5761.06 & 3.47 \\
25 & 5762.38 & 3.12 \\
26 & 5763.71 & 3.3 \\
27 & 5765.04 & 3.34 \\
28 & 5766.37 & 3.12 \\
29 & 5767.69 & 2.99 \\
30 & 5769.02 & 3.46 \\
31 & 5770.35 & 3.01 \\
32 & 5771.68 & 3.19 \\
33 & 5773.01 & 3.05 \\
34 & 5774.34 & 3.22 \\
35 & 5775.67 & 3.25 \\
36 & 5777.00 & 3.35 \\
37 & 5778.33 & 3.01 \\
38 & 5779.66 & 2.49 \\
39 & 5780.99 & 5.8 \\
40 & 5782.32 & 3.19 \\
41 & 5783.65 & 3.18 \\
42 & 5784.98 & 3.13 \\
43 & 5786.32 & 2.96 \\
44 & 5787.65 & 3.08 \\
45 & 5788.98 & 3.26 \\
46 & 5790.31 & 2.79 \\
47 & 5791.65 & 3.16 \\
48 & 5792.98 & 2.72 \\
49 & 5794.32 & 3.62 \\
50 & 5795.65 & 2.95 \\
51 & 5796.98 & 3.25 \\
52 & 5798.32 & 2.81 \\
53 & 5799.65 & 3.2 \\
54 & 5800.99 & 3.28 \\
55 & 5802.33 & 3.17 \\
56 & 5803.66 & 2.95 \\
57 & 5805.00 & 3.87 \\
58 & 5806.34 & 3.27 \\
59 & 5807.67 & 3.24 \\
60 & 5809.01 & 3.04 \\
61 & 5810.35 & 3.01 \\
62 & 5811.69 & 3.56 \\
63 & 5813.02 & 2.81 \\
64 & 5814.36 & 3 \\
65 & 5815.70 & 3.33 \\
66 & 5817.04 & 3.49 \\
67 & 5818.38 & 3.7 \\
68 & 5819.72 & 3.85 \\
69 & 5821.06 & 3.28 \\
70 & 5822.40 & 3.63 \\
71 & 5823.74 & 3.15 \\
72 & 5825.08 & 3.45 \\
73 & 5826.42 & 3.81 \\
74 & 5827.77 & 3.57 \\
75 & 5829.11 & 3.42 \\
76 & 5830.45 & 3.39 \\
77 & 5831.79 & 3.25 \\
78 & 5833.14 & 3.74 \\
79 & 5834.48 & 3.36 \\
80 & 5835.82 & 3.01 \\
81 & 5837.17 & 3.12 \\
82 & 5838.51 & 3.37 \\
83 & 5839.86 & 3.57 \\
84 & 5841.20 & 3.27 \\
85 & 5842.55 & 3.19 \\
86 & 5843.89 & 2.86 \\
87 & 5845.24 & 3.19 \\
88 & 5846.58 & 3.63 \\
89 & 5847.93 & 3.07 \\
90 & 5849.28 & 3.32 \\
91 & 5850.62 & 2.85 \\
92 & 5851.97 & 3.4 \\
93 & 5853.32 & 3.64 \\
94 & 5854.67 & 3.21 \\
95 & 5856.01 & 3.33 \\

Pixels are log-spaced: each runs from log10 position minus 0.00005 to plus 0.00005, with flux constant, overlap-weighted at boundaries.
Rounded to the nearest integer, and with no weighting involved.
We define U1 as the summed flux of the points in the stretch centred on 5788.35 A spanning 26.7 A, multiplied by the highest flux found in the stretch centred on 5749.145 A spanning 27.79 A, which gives 254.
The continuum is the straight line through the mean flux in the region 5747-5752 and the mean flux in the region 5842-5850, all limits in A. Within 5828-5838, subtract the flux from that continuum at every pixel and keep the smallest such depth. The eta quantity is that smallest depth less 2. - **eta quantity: -2.53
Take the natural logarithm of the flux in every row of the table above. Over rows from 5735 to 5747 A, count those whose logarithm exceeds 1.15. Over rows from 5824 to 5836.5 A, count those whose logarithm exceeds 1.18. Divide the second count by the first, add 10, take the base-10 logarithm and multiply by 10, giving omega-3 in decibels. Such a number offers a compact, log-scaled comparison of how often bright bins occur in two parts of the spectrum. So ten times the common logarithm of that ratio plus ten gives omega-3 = 10.5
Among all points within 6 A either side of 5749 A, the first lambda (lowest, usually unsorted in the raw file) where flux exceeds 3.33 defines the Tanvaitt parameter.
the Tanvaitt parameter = 5743.84 A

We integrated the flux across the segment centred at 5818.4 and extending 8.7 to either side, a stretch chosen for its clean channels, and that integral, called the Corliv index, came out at 59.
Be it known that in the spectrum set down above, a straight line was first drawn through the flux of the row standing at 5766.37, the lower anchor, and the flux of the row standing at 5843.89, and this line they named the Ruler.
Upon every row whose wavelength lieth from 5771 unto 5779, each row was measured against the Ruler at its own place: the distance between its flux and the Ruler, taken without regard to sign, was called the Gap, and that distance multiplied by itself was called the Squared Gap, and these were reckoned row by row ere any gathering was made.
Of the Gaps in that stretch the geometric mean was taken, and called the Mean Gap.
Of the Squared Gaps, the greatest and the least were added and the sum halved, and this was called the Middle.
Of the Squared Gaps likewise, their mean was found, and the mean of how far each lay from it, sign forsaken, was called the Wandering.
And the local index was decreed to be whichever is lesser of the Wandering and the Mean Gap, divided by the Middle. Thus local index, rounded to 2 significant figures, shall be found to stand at 0.49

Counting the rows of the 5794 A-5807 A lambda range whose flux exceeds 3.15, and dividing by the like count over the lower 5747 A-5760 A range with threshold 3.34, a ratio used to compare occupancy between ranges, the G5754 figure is 1.4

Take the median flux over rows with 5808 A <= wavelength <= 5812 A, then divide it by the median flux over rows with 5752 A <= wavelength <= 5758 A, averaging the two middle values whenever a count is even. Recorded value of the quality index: 0.92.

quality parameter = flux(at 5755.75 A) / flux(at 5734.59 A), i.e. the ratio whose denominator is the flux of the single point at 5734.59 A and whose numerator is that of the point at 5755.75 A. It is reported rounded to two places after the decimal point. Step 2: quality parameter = 1.04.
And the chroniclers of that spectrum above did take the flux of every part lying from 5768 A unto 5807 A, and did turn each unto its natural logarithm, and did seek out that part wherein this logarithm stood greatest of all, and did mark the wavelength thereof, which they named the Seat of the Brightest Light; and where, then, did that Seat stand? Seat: 5780.99 A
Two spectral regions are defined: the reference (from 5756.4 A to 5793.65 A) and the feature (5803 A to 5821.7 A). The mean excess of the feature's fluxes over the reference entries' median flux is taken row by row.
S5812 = 0.14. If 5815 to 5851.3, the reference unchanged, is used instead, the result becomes 0.20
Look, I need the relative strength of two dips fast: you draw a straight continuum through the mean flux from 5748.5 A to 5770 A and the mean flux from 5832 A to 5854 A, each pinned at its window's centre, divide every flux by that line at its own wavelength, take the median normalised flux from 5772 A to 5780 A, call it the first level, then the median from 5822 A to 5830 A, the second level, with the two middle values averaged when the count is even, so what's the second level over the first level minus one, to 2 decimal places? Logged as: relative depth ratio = 0.10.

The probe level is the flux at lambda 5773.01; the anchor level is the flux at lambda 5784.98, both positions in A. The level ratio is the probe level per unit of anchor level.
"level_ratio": 0.974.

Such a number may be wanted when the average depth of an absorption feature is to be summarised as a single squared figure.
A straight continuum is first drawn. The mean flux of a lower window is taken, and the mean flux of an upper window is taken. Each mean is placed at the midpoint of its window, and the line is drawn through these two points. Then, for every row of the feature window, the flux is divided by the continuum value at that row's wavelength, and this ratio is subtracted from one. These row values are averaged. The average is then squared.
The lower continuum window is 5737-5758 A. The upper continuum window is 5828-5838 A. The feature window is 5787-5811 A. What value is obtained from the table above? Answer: 0.0022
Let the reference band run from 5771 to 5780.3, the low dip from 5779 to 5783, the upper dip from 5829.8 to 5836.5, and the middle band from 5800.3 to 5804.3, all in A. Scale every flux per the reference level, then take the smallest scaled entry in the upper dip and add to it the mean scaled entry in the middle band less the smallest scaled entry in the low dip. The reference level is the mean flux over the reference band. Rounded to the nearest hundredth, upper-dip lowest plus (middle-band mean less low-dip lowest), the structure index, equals 1.19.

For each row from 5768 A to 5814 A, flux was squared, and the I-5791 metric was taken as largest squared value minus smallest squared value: 27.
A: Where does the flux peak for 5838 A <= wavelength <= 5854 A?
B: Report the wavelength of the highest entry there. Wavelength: 5853.32 A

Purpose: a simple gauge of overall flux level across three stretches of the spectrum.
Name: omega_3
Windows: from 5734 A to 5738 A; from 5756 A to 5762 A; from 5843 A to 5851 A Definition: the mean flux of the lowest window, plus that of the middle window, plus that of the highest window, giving 9.4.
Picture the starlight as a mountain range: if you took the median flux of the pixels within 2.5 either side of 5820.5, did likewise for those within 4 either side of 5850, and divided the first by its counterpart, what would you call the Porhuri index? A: 1.09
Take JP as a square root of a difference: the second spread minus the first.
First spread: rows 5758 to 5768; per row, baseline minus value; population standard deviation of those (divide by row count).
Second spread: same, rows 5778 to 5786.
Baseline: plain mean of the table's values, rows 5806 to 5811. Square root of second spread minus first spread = 0.63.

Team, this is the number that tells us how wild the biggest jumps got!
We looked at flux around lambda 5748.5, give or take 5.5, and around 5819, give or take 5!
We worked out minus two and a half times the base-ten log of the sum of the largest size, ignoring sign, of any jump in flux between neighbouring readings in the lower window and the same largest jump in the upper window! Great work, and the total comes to -0.54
